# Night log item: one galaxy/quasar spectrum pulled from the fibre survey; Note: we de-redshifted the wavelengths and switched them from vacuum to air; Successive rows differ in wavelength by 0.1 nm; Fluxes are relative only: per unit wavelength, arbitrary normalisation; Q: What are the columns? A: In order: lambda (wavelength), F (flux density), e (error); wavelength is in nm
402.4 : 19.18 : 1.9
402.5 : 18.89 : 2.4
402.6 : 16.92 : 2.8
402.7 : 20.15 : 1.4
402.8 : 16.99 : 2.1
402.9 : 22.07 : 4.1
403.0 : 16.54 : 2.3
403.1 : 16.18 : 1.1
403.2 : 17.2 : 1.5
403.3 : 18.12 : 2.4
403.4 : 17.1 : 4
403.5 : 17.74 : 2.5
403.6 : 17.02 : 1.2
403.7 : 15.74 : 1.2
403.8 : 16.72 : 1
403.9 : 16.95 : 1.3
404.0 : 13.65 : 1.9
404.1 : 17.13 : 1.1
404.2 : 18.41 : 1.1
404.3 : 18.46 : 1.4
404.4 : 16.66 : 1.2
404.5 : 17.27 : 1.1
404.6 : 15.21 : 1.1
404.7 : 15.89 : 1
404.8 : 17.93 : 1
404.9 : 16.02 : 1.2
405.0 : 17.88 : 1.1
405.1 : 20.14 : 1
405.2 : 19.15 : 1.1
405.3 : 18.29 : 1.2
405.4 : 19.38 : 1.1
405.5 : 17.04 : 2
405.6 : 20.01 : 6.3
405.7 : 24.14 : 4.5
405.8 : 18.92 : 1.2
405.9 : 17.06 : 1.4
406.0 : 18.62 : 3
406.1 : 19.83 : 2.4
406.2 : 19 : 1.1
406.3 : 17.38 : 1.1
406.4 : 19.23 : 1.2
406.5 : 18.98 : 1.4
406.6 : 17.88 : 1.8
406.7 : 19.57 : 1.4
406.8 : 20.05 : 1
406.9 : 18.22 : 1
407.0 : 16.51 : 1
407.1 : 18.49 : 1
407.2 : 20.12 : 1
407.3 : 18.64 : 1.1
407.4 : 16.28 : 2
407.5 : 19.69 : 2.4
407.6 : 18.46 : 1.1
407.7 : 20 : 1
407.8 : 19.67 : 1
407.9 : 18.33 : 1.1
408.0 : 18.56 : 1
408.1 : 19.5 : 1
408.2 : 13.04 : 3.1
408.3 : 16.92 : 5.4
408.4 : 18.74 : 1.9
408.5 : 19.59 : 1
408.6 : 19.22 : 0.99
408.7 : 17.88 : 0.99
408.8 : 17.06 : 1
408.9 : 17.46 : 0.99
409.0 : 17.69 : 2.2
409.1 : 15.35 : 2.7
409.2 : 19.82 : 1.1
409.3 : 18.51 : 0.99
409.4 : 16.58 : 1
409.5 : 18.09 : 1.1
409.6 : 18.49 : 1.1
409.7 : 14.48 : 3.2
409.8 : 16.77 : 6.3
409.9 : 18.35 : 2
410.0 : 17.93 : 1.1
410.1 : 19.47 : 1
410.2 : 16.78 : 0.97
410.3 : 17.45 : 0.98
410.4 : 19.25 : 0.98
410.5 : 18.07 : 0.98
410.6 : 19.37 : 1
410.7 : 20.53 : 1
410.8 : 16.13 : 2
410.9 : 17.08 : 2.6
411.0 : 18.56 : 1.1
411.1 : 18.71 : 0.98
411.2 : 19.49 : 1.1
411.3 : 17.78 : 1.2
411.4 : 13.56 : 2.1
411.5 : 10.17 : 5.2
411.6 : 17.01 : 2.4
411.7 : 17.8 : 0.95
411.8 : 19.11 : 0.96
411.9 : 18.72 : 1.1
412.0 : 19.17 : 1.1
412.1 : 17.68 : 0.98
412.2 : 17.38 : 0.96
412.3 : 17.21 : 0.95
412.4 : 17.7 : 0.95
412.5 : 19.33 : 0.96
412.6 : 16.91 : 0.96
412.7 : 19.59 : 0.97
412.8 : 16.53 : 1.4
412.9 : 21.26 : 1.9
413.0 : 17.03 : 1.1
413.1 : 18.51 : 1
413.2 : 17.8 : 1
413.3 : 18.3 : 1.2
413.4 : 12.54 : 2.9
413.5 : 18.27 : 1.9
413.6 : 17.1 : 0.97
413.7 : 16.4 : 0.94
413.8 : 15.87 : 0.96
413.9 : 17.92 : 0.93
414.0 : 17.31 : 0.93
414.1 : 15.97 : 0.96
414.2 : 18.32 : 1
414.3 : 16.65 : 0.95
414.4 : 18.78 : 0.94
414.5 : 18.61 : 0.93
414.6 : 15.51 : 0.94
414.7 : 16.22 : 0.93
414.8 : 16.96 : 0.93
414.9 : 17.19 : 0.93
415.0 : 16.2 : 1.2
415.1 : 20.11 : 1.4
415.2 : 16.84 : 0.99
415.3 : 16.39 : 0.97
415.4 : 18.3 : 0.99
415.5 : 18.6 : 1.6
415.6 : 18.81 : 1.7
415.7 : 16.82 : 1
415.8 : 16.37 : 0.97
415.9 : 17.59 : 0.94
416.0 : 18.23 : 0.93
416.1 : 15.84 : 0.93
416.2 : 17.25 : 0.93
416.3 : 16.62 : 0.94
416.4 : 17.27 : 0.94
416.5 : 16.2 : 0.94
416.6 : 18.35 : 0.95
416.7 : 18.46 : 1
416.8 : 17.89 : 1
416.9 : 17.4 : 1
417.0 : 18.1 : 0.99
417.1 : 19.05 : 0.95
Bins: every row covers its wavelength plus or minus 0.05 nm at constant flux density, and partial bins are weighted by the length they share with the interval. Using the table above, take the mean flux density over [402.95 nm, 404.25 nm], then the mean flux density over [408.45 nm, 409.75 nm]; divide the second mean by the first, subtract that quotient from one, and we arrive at -0.054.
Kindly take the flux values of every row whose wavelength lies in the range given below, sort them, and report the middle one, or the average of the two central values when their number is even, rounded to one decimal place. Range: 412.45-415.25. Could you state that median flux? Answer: 17.1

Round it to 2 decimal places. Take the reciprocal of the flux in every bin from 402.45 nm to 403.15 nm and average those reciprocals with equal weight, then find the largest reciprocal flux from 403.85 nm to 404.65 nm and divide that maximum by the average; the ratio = 1.32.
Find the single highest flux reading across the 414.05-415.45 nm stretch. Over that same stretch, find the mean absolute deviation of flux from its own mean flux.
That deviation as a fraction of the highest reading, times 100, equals 5.5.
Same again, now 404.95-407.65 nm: 4.4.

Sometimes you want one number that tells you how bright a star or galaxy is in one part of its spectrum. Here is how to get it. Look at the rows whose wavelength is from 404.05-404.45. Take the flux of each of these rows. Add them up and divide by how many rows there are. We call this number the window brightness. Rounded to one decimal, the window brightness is 17.7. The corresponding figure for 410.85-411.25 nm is 18.5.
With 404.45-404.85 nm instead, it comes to 16.6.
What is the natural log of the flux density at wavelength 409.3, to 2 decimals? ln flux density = 2.92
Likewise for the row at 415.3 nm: 2.80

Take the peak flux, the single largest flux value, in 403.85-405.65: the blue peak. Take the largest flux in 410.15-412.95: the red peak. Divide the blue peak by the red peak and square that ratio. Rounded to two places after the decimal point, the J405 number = 0.90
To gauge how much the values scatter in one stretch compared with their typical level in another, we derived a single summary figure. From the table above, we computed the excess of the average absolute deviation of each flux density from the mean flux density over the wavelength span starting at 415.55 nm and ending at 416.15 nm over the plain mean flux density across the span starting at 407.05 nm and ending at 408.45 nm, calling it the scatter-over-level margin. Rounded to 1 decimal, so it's -17.4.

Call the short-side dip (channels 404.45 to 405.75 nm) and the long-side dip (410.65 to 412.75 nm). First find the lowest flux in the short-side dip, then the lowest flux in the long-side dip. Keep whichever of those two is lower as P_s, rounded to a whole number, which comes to 10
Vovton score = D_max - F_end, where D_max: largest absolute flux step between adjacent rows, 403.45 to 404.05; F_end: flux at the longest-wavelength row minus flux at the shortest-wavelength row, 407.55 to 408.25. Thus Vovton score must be 8.7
